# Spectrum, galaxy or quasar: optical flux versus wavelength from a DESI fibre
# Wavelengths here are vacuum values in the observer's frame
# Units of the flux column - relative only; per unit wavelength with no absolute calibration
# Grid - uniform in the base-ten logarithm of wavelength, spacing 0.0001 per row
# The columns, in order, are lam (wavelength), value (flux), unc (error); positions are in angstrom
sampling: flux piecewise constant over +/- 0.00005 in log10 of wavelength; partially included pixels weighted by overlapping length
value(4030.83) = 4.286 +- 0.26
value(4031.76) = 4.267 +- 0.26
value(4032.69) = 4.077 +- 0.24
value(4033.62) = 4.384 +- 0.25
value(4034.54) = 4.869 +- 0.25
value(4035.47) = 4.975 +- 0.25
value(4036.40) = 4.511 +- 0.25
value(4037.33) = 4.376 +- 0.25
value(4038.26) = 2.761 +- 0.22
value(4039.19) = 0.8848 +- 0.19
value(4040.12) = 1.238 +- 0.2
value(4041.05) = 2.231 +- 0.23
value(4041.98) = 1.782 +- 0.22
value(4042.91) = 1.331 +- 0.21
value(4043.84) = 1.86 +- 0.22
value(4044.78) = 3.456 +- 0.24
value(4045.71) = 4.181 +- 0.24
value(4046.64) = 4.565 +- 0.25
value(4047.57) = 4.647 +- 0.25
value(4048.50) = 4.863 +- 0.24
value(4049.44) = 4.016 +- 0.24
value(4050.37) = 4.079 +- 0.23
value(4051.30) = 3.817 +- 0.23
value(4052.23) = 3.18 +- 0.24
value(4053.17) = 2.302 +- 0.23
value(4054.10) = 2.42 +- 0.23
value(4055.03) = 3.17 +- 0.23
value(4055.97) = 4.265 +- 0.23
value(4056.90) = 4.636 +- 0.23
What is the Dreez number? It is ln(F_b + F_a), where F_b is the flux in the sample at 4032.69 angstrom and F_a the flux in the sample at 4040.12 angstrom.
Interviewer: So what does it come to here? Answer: 1.7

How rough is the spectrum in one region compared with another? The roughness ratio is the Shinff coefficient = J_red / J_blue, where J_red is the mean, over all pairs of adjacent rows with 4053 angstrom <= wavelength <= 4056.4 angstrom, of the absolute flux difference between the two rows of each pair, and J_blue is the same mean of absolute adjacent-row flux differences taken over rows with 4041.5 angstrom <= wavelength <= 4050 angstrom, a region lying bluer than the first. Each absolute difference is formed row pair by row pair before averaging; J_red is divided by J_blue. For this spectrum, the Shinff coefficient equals 1.1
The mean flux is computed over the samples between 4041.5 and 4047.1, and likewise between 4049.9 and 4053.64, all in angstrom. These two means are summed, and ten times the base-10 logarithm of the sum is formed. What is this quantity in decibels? 7.9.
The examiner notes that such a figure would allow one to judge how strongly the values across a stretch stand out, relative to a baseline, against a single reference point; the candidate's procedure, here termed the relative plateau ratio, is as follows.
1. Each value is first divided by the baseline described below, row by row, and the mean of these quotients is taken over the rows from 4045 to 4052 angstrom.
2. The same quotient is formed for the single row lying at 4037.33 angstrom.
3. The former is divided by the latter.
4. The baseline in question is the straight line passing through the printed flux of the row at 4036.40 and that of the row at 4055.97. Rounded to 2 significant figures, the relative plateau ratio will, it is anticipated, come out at 1.0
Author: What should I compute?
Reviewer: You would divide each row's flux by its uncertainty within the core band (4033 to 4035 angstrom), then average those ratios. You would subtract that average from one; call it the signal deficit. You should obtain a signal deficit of -17.5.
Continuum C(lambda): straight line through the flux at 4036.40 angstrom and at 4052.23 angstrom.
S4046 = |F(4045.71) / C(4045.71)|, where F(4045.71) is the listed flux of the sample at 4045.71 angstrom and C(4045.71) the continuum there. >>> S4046 1.1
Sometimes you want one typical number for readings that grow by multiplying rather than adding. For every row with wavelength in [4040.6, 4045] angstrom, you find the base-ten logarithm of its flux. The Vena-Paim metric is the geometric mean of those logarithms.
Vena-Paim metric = 0.28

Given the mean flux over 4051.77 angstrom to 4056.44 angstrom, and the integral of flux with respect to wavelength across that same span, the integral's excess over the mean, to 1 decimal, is 11.3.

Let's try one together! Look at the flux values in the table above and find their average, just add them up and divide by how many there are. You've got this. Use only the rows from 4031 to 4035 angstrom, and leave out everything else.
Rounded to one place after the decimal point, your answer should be 4.4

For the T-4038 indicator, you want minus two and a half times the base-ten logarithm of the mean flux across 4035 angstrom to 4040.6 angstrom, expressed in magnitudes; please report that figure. -1.24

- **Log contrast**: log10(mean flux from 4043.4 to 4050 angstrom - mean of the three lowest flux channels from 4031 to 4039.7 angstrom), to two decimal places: 0.14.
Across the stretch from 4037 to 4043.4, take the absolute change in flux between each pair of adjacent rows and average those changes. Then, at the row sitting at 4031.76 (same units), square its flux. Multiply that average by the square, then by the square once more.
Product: 317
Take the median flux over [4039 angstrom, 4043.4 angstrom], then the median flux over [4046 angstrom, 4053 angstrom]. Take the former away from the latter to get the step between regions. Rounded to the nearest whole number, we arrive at 3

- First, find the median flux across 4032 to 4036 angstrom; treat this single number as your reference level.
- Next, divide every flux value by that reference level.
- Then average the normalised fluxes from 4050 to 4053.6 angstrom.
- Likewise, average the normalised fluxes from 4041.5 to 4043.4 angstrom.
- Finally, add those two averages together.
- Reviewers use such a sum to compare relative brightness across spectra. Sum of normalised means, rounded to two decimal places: 1.06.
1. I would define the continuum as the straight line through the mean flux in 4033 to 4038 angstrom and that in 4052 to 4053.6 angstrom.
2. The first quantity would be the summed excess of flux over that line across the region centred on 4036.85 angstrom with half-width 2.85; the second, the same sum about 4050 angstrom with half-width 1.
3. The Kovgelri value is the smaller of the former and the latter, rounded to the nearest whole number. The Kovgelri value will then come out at -4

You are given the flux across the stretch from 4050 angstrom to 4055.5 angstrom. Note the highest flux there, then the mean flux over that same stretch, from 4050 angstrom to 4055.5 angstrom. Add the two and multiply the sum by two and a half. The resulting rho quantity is 18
